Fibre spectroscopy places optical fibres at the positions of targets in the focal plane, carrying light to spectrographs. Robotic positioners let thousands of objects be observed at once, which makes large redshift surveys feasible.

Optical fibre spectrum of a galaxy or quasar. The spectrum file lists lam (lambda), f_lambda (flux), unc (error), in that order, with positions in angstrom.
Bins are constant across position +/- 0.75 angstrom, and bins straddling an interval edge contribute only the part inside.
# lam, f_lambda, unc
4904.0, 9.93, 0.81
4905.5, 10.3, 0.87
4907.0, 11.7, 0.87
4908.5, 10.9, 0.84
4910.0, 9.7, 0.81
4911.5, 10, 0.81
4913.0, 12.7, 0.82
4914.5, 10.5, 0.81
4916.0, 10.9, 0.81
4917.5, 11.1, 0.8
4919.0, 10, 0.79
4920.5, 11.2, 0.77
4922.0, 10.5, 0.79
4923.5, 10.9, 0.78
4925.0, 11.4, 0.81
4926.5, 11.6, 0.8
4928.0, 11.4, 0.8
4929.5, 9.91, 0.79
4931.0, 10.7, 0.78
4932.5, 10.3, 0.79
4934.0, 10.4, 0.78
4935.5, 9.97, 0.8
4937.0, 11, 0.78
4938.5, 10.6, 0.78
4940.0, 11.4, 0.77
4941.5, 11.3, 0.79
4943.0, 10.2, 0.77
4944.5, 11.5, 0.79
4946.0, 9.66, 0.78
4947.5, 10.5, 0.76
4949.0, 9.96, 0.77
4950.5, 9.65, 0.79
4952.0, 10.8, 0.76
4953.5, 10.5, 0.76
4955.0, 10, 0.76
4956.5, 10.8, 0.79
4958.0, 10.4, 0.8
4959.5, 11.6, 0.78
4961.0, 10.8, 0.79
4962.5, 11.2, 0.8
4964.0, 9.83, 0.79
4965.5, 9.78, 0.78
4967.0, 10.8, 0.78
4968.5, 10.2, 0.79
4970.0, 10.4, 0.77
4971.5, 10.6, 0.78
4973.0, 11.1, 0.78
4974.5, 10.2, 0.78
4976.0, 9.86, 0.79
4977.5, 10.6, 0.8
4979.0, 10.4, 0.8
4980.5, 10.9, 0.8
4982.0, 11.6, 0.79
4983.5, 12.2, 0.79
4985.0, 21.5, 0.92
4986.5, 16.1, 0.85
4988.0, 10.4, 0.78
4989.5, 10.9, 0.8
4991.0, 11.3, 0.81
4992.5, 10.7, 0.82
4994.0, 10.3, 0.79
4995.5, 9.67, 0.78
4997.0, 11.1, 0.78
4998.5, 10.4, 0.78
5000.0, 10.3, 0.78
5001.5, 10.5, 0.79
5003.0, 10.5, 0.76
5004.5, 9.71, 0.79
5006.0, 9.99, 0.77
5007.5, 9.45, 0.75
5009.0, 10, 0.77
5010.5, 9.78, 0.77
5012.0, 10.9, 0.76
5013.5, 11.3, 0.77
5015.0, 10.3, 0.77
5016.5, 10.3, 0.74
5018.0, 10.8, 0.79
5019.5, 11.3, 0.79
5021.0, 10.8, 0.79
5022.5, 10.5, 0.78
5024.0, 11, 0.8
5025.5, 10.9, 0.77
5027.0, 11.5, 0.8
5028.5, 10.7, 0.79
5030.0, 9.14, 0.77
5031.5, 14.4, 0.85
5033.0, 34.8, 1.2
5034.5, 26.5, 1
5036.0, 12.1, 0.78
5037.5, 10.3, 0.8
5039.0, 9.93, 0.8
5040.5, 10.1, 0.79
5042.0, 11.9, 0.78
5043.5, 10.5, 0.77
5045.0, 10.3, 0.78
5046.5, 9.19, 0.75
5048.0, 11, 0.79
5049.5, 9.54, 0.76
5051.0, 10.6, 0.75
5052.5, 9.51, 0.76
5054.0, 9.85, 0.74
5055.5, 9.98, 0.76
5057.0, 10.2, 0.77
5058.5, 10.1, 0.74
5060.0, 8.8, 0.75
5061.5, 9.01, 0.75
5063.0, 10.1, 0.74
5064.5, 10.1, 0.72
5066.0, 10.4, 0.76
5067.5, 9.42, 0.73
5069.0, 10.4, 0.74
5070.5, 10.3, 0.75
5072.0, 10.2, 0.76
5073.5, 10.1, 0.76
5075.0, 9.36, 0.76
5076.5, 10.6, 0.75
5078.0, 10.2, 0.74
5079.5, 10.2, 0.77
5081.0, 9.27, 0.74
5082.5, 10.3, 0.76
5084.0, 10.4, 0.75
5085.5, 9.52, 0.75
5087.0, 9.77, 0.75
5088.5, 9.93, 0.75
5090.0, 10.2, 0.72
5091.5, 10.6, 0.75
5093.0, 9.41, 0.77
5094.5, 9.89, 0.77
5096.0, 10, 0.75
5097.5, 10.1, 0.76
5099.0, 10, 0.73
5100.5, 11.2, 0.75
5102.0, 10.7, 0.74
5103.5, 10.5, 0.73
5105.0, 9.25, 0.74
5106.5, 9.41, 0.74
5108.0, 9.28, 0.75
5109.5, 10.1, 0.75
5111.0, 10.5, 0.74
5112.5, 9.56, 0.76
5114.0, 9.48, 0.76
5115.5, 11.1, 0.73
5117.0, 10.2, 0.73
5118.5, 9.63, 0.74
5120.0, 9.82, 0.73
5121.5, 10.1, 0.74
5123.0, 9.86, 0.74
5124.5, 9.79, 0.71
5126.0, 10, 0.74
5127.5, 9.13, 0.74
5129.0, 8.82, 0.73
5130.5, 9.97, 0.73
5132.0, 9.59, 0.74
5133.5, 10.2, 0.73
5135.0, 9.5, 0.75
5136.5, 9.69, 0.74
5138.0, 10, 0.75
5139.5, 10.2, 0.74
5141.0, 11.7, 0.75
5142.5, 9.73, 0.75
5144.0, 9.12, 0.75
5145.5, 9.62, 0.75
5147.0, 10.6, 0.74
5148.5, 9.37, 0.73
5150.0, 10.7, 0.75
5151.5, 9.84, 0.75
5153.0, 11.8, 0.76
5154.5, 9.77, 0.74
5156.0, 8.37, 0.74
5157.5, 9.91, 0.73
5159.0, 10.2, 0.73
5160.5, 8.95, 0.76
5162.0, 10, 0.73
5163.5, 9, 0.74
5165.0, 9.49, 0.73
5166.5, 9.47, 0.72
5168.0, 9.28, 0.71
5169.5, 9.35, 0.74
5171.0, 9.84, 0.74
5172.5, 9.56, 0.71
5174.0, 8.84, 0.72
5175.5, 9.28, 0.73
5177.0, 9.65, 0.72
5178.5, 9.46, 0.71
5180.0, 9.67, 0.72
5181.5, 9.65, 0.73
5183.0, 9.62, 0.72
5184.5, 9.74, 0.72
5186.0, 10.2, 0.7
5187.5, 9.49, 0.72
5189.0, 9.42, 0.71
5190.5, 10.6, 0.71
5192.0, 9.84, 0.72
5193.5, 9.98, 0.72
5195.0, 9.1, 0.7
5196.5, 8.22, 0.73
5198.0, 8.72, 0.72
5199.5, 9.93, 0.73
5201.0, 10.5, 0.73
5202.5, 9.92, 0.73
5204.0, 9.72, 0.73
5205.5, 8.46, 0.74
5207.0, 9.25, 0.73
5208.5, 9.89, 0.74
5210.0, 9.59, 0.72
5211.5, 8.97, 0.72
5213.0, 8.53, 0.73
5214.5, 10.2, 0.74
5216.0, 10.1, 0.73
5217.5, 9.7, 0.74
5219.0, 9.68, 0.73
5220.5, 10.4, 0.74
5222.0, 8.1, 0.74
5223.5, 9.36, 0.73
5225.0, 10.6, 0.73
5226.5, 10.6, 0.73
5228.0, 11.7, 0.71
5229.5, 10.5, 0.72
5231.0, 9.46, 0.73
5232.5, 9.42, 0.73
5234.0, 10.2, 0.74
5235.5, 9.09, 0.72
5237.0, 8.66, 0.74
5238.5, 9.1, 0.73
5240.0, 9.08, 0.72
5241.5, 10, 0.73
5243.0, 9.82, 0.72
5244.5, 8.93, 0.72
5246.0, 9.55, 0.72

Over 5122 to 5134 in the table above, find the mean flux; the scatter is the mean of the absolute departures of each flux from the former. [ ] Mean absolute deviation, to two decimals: 0.37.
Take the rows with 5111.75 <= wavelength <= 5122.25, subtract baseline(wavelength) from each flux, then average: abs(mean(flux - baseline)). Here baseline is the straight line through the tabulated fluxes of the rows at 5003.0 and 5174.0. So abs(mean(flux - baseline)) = 0.59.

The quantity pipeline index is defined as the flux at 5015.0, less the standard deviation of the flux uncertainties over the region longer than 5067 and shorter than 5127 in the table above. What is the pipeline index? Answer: 10.3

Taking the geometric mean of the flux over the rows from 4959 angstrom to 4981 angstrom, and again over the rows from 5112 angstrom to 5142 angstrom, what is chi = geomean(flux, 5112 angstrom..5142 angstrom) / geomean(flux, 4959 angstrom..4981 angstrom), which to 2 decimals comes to 0.94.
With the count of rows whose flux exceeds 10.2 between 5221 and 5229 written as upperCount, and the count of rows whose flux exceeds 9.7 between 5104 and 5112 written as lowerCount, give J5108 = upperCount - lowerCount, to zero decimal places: 1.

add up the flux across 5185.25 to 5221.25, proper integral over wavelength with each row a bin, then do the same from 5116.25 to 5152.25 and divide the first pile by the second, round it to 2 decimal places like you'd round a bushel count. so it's 0.97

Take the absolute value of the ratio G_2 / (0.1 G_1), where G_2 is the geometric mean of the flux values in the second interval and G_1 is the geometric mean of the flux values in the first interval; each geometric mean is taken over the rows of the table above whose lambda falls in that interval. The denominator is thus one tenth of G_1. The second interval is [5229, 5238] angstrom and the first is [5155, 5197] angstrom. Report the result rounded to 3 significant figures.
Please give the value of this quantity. 10.0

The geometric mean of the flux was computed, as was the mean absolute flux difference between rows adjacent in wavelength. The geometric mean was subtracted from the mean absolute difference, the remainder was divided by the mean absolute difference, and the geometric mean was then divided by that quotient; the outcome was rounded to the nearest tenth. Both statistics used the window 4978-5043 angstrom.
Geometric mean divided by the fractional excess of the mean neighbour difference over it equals -2.6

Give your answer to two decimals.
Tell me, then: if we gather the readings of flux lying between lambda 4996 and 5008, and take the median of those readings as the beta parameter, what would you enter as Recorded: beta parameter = 10.35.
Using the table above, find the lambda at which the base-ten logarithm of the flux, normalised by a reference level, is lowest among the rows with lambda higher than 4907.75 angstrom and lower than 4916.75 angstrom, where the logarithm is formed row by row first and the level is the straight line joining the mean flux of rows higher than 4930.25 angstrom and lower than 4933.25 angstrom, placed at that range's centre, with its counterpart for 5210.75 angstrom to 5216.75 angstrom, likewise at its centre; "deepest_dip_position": 4910.0 angstrom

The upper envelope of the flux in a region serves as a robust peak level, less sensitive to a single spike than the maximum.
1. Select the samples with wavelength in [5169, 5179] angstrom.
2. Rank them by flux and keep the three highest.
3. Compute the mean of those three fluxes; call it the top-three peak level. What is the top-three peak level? 9.68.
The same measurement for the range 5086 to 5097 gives 10.27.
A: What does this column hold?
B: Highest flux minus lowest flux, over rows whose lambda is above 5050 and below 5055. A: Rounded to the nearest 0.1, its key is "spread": 1.1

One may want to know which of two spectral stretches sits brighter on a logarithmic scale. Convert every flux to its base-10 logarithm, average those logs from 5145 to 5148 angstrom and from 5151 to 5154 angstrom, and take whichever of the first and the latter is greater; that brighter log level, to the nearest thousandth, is 1.032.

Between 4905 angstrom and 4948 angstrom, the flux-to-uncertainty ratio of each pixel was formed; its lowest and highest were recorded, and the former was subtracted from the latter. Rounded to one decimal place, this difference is 3.6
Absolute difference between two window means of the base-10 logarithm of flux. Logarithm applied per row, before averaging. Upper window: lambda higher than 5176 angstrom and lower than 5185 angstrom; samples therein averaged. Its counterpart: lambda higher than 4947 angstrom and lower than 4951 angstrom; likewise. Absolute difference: 0.018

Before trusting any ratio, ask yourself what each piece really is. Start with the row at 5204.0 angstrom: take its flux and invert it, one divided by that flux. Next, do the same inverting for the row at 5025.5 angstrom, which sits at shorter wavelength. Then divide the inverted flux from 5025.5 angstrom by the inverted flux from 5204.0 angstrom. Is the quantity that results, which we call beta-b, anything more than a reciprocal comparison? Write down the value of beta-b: 0.89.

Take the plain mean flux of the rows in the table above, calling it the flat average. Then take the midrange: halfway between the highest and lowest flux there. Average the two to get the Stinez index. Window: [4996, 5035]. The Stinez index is 17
